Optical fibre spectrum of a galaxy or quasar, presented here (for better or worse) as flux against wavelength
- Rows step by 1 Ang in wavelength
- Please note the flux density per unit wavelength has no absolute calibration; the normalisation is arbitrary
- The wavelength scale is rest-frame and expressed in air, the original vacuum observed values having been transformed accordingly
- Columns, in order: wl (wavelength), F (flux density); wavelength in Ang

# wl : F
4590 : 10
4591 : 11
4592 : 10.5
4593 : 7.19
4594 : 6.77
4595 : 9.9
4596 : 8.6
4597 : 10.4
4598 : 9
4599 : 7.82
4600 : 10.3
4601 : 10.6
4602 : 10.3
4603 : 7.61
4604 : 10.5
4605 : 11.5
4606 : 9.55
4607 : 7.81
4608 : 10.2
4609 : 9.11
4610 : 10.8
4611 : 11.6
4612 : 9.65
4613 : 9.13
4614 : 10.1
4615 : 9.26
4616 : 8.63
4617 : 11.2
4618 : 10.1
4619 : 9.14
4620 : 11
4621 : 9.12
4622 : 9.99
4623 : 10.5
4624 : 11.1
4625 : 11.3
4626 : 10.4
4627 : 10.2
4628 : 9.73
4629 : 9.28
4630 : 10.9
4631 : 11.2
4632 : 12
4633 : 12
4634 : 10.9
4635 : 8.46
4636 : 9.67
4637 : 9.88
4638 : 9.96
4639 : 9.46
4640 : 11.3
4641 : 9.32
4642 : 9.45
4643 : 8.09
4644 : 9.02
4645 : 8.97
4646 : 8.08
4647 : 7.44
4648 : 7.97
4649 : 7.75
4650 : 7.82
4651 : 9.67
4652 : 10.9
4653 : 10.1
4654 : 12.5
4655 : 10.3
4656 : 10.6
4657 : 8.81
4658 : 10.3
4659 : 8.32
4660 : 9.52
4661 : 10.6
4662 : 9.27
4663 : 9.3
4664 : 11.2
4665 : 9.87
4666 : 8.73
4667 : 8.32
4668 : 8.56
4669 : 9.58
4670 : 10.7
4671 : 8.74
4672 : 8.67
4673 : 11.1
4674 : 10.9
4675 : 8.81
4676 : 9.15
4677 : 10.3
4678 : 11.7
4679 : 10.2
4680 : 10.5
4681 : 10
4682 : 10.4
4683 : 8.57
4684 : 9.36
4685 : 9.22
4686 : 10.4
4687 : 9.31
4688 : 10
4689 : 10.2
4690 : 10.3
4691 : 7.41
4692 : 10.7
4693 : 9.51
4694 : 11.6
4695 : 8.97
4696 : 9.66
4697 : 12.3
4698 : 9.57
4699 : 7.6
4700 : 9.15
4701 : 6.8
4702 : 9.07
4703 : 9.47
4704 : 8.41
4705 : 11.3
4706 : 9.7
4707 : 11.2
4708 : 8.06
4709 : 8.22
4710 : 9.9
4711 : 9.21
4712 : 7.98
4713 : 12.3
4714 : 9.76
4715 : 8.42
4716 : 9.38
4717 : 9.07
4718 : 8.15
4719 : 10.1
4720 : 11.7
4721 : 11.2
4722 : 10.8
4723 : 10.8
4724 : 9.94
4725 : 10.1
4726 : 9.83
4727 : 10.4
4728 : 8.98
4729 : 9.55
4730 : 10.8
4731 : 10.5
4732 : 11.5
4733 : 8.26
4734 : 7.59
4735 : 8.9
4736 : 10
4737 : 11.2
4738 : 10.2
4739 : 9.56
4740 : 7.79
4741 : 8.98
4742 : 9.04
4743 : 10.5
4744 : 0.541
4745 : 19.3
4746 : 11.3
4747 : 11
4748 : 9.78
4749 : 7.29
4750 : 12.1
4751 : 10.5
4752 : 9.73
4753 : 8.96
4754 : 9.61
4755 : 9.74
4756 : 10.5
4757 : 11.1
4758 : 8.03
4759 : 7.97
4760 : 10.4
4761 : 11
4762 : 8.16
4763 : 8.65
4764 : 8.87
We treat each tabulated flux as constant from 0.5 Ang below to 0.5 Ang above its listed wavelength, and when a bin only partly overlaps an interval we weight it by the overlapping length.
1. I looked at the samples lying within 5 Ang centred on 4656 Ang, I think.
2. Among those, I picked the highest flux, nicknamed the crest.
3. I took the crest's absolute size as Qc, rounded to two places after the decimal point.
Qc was 12.50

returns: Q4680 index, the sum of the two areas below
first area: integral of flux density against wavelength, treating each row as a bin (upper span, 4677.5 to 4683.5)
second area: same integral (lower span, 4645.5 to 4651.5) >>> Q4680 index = 110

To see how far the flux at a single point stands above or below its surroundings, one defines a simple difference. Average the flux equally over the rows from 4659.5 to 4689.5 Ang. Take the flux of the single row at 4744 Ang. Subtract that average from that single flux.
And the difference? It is -9.2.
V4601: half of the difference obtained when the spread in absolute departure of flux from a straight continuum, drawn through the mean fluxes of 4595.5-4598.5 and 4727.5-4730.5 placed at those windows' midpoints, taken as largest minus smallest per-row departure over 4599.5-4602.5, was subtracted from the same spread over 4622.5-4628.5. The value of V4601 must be 0.6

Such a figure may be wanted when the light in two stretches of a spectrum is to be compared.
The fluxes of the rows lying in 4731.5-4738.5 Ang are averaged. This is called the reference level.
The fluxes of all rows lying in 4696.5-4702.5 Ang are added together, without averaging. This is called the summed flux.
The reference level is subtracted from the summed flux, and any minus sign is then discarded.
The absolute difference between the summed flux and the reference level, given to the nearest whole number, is 45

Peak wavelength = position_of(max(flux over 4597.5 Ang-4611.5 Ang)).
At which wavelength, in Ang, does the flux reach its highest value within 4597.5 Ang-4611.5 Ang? 4611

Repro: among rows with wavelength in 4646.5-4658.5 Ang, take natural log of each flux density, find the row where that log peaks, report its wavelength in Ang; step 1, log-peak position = 4654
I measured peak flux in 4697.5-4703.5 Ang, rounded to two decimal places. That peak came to 9.57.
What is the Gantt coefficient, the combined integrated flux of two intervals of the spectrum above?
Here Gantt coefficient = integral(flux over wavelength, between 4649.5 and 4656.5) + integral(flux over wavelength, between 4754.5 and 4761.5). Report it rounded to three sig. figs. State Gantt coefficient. 141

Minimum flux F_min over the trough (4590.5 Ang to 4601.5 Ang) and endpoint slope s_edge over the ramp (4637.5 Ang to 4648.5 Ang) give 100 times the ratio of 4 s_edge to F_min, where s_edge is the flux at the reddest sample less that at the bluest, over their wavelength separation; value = -12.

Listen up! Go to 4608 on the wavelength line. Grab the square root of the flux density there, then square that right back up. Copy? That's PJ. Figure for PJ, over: 10.2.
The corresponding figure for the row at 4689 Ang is 10.2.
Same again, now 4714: 9.8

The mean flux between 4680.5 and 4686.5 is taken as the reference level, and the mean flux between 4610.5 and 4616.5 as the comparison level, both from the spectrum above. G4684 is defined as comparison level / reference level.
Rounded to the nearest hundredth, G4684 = 1.01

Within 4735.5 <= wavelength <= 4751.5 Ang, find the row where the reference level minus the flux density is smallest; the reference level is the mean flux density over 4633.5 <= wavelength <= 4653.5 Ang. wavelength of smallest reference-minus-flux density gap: 4745 Ang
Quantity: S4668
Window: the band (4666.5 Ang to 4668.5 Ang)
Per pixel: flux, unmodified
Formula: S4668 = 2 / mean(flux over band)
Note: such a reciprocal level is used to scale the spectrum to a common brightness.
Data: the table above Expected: 0.237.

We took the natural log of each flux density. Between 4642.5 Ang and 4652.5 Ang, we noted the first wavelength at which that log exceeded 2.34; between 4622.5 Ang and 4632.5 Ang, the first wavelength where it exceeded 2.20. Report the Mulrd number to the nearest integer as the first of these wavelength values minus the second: 29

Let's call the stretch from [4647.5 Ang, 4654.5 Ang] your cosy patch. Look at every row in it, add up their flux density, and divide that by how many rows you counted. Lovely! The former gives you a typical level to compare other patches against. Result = 9.53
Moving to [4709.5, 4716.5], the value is 9.56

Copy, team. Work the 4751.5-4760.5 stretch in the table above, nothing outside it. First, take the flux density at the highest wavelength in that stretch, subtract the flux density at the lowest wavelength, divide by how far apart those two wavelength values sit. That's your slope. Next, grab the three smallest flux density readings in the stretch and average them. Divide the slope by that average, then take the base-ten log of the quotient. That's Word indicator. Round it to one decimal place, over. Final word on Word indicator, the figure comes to -2.0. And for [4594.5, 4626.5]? -2.7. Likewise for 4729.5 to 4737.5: -2.2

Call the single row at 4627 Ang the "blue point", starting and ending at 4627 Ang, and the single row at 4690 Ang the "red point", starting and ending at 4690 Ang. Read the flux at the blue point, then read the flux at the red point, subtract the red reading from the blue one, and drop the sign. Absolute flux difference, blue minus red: 0.1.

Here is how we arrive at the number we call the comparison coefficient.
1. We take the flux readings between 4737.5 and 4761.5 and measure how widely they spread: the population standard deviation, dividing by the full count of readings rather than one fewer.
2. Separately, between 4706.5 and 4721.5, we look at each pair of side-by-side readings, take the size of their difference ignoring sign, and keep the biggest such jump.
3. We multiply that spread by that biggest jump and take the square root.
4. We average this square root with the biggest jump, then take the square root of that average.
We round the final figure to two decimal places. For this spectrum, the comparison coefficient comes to 1.99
